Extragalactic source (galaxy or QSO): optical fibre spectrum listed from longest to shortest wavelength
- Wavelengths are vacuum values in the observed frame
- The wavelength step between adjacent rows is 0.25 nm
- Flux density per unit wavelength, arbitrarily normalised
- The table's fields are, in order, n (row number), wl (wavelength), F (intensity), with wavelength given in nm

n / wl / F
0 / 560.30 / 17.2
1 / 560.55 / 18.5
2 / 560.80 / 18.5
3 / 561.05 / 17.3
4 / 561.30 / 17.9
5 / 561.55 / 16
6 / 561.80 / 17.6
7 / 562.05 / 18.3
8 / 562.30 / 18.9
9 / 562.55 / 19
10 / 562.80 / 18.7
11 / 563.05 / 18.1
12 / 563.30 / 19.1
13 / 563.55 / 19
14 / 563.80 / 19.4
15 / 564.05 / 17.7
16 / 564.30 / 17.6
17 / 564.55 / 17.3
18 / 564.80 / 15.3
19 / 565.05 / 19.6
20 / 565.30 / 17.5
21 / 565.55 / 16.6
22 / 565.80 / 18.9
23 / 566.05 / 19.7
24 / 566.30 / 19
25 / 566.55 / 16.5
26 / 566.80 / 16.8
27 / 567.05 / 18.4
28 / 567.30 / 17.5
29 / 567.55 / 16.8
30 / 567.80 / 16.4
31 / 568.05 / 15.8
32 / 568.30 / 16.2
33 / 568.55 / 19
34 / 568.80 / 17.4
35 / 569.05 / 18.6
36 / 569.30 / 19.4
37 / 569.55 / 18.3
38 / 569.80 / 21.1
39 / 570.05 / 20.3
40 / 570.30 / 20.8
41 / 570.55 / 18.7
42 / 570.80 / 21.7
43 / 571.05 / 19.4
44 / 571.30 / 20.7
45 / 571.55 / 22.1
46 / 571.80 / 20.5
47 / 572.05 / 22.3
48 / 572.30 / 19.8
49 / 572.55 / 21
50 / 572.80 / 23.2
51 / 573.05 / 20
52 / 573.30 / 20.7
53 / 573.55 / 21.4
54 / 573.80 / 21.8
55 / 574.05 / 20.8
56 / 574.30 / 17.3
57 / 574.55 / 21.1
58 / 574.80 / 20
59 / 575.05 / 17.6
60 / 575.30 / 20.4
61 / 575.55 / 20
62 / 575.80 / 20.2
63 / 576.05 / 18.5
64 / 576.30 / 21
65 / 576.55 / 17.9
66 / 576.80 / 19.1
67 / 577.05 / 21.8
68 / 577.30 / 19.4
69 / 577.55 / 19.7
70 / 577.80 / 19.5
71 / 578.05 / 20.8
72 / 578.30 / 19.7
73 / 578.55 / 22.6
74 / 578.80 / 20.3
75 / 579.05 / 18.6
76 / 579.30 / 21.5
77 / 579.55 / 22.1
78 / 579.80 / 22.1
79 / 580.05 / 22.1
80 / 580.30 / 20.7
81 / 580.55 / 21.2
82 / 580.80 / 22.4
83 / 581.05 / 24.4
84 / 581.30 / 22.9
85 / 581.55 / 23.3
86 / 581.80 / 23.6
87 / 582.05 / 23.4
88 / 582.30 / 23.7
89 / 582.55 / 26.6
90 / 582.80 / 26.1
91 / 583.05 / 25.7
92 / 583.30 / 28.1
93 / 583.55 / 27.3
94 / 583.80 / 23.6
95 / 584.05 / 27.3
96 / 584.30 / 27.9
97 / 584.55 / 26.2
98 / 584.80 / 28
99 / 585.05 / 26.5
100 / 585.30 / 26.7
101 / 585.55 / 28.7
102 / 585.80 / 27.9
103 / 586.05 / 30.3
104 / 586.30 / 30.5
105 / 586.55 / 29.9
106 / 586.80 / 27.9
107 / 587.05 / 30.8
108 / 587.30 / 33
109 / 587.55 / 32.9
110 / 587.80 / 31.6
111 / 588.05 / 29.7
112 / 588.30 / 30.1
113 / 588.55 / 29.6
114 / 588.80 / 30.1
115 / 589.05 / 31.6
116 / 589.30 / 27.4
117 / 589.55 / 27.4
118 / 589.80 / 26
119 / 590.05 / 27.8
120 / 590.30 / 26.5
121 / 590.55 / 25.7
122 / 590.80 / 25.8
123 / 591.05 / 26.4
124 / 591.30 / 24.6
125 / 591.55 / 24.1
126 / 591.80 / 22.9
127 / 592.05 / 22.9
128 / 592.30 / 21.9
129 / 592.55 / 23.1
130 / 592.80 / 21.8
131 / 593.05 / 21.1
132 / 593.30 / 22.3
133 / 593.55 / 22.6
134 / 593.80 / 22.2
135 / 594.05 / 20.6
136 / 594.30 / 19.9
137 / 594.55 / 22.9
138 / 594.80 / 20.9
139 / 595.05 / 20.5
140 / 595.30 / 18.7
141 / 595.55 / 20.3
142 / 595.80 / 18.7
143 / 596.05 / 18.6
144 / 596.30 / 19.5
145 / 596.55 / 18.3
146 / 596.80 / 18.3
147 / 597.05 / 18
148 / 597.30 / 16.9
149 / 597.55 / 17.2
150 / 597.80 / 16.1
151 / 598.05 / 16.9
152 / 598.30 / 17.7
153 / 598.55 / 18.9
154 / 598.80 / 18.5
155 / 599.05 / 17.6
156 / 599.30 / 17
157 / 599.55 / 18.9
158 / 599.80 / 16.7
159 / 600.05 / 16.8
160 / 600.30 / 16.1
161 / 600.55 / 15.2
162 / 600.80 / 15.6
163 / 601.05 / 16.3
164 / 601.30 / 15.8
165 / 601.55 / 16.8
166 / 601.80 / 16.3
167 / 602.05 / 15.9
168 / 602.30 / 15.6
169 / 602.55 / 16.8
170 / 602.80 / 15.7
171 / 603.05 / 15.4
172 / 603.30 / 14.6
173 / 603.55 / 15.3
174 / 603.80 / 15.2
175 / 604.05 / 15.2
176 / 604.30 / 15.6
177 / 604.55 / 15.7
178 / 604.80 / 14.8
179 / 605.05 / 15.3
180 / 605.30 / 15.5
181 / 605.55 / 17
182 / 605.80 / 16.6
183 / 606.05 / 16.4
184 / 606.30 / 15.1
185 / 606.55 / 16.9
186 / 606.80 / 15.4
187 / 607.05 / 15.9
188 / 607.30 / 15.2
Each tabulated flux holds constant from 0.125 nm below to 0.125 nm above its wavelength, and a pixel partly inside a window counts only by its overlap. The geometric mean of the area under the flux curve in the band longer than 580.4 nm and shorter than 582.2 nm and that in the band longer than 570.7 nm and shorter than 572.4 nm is 38.4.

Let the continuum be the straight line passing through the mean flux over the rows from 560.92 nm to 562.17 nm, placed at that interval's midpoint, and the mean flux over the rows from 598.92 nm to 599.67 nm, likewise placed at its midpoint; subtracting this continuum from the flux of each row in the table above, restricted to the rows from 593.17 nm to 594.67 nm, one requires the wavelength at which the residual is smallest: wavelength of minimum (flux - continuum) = 594.30 nm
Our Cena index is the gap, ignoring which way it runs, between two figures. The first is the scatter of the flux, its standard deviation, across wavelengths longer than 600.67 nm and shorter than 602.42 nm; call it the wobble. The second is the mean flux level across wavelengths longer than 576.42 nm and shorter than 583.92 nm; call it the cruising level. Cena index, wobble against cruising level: 21.9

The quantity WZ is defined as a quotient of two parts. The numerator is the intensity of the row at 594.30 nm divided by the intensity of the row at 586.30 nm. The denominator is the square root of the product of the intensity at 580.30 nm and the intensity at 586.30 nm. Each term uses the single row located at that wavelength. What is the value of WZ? 0.026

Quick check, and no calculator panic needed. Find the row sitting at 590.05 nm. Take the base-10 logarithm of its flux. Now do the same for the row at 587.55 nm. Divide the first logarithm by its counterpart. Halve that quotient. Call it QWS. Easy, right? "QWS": 0.48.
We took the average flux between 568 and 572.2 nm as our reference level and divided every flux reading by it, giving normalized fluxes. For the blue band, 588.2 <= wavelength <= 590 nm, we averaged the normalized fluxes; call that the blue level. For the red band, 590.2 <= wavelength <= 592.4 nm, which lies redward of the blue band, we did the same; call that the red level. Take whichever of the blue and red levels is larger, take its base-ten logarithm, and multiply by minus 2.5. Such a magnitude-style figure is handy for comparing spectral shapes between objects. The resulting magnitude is -0.42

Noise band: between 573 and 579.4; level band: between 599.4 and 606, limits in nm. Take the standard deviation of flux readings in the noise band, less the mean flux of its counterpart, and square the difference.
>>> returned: 214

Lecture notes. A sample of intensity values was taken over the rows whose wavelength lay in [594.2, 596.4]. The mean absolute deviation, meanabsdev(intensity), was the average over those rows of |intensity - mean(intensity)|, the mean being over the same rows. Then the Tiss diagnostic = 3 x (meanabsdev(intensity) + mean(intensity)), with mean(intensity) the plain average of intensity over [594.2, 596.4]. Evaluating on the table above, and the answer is 63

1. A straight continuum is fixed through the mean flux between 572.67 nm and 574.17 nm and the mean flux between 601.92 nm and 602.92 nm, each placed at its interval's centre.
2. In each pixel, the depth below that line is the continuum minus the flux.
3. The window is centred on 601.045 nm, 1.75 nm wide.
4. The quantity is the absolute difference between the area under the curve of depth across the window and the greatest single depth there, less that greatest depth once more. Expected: 0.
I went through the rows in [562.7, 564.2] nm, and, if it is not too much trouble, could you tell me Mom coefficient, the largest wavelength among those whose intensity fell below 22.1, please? 564.05 nm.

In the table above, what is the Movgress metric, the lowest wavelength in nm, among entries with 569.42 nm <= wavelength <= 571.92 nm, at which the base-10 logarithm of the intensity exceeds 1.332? 570.80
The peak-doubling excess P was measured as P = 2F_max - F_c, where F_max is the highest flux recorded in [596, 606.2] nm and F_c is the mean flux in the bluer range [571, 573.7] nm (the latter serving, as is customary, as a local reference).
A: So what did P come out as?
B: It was 18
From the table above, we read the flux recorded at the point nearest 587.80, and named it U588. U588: 31.6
